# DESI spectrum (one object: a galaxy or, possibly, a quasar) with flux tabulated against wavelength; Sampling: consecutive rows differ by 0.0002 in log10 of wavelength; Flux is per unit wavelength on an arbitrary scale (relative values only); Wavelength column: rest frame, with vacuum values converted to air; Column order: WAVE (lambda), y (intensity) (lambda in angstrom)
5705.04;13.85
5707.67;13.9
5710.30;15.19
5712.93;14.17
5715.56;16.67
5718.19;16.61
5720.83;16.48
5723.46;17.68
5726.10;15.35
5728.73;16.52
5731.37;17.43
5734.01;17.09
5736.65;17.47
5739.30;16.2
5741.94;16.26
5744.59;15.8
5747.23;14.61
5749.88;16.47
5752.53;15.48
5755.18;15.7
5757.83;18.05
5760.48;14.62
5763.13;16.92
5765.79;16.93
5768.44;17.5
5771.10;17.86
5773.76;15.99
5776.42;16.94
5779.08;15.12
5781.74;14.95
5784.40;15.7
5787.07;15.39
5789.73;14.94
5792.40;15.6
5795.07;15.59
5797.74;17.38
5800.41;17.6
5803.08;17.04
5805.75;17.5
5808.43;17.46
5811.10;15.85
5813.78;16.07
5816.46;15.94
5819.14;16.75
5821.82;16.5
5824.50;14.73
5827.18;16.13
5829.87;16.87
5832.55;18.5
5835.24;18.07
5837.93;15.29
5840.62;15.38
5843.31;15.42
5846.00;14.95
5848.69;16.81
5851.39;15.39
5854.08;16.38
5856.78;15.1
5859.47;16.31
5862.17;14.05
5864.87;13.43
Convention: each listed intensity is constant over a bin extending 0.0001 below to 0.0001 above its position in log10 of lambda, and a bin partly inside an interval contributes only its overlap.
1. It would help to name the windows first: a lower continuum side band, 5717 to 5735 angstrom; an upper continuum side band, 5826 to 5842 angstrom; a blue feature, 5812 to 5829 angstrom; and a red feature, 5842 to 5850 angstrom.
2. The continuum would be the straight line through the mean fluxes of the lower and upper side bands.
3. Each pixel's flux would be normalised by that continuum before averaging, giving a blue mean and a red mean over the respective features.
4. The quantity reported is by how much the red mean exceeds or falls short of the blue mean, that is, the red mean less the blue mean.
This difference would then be -0.02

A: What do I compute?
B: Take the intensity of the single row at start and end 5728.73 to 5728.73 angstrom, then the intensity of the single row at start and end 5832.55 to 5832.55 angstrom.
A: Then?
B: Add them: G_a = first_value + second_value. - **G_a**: 35.0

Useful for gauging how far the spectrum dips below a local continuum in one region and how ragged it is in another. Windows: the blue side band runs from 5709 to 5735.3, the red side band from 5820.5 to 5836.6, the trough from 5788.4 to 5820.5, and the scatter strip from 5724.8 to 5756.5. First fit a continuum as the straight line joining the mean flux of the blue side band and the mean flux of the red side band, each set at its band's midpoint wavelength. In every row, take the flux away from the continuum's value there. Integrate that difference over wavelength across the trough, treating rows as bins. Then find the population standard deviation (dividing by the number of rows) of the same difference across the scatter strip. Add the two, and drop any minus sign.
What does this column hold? 7.7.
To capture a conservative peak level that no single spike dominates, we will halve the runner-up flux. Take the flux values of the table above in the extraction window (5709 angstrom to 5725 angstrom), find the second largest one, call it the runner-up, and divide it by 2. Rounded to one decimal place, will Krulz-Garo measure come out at 8.3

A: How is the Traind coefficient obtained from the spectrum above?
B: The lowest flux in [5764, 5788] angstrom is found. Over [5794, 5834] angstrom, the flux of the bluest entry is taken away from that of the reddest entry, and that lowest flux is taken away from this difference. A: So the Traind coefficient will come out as -12.0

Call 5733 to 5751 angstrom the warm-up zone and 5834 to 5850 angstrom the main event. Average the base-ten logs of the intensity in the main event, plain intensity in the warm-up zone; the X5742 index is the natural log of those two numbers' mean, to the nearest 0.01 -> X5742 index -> 2.17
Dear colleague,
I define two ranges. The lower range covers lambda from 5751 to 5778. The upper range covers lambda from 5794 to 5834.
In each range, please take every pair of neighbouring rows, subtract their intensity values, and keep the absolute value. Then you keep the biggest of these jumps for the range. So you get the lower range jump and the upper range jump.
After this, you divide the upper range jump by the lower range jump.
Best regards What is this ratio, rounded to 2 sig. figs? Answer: 0.52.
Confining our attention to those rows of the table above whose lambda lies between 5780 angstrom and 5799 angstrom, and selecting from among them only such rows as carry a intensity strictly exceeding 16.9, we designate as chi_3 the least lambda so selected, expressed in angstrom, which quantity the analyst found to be 5797.74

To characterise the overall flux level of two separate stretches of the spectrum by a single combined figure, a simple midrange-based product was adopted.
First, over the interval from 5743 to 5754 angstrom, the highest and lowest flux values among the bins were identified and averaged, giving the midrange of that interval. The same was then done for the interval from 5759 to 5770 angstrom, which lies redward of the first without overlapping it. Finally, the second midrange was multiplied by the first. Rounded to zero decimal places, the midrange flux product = 250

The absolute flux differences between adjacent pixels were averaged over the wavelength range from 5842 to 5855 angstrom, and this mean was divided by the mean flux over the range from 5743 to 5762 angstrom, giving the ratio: 0.075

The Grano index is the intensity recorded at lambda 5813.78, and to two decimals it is 16.07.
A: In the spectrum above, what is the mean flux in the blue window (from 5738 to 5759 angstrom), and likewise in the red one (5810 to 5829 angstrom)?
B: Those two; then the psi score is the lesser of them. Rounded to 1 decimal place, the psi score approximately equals 16.0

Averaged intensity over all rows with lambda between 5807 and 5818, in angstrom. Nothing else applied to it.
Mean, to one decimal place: 16.3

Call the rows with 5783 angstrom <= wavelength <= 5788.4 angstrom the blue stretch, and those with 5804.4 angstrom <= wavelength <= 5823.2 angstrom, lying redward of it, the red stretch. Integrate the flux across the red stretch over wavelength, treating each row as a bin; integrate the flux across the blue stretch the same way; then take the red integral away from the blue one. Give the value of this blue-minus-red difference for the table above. -228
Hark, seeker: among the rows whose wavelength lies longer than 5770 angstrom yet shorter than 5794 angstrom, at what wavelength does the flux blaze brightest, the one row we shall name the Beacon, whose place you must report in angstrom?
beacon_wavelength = 5771.10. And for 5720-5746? 5723.46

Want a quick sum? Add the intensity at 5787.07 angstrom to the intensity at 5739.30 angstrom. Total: 31.6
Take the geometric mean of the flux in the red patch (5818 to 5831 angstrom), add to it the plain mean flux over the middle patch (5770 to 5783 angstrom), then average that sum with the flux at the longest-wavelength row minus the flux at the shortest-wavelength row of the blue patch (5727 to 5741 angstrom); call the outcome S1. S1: 16.0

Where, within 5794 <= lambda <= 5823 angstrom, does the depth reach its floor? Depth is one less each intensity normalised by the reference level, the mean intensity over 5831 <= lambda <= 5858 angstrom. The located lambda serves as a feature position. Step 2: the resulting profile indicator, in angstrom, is 5800.41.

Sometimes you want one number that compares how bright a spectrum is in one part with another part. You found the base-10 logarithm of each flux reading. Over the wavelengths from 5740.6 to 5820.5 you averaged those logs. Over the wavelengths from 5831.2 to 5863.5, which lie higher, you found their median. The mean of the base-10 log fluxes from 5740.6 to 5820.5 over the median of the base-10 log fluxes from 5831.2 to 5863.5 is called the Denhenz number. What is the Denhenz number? 1.019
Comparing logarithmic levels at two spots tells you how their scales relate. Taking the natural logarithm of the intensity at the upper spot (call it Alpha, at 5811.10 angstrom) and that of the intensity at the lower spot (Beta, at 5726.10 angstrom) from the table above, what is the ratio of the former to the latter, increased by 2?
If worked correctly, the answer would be 3.012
